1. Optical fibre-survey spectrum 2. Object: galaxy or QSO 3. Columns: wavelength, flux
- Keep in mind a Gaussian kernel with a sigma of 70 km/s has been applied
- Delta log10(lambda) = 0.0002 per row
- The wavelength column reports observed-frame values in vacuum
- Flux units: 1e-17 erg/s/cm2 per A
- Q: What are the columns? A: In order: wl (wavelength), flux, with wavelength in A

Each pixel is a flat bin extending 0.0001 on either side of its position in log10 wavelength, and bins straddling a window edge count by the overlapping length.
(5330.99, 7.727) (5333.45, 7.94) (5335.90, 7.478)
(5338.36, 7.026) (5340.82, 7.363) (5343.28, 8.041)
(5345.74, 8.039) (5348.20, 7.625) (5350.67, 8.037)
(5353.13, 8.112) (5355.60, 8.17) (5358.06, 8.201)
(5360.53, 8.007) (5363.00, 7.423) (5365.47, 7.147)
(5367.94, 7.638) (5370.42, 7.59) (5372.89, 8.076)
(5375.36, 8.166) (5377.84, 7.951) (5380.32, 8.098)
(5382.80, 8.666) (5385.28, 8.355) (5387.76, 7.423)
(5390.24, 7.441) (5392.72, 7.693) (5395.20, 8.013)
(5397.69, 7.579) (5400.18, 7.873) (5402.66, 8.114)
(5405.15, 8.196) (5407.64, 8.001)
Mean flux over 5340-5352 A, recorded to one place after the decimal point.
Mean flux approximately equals 7.8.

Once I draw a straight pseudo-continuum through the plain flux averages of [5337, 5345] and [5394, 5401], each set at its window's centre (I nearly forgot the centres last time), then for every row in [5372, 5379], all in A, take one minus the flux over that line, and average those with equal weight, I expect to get -0.049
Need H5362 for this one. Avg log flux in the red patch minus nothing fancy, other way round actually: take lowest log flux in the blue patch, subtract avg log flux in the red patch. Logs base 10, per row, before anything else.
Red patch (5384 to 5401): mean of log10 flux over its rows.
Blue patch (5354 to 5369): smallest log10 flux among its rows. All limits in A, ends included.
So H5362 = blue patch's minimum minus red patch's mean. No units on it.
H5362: -0.036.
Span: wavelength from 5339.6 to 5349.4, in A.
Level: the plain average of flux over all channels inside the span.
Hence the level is 7.77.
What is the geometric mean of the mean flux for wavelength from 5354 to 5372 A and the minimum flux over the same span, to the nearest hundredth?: 7.44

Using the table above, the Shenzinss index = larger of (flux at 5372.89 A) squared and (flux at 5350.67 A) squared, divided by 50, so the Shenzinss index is 1.30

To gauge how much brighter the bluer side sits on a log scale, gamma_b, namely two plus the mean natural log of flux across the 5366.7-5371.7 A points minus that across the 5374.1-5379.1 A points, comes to 1.94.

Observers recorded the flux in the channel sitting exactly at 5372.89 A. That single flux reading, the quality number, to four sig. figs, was 8.076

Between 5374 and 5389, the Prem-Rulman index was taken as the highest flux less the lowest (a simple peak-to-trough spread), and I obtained 1.24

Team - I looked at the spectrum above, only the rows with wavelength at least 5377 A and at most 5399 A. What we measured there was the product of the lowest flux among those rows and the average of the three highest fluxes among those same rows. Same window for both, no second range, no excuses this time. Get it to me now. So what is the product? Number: 62.2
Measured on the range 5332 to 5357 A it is 57.0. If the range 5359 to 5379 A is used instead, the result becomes 57.8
